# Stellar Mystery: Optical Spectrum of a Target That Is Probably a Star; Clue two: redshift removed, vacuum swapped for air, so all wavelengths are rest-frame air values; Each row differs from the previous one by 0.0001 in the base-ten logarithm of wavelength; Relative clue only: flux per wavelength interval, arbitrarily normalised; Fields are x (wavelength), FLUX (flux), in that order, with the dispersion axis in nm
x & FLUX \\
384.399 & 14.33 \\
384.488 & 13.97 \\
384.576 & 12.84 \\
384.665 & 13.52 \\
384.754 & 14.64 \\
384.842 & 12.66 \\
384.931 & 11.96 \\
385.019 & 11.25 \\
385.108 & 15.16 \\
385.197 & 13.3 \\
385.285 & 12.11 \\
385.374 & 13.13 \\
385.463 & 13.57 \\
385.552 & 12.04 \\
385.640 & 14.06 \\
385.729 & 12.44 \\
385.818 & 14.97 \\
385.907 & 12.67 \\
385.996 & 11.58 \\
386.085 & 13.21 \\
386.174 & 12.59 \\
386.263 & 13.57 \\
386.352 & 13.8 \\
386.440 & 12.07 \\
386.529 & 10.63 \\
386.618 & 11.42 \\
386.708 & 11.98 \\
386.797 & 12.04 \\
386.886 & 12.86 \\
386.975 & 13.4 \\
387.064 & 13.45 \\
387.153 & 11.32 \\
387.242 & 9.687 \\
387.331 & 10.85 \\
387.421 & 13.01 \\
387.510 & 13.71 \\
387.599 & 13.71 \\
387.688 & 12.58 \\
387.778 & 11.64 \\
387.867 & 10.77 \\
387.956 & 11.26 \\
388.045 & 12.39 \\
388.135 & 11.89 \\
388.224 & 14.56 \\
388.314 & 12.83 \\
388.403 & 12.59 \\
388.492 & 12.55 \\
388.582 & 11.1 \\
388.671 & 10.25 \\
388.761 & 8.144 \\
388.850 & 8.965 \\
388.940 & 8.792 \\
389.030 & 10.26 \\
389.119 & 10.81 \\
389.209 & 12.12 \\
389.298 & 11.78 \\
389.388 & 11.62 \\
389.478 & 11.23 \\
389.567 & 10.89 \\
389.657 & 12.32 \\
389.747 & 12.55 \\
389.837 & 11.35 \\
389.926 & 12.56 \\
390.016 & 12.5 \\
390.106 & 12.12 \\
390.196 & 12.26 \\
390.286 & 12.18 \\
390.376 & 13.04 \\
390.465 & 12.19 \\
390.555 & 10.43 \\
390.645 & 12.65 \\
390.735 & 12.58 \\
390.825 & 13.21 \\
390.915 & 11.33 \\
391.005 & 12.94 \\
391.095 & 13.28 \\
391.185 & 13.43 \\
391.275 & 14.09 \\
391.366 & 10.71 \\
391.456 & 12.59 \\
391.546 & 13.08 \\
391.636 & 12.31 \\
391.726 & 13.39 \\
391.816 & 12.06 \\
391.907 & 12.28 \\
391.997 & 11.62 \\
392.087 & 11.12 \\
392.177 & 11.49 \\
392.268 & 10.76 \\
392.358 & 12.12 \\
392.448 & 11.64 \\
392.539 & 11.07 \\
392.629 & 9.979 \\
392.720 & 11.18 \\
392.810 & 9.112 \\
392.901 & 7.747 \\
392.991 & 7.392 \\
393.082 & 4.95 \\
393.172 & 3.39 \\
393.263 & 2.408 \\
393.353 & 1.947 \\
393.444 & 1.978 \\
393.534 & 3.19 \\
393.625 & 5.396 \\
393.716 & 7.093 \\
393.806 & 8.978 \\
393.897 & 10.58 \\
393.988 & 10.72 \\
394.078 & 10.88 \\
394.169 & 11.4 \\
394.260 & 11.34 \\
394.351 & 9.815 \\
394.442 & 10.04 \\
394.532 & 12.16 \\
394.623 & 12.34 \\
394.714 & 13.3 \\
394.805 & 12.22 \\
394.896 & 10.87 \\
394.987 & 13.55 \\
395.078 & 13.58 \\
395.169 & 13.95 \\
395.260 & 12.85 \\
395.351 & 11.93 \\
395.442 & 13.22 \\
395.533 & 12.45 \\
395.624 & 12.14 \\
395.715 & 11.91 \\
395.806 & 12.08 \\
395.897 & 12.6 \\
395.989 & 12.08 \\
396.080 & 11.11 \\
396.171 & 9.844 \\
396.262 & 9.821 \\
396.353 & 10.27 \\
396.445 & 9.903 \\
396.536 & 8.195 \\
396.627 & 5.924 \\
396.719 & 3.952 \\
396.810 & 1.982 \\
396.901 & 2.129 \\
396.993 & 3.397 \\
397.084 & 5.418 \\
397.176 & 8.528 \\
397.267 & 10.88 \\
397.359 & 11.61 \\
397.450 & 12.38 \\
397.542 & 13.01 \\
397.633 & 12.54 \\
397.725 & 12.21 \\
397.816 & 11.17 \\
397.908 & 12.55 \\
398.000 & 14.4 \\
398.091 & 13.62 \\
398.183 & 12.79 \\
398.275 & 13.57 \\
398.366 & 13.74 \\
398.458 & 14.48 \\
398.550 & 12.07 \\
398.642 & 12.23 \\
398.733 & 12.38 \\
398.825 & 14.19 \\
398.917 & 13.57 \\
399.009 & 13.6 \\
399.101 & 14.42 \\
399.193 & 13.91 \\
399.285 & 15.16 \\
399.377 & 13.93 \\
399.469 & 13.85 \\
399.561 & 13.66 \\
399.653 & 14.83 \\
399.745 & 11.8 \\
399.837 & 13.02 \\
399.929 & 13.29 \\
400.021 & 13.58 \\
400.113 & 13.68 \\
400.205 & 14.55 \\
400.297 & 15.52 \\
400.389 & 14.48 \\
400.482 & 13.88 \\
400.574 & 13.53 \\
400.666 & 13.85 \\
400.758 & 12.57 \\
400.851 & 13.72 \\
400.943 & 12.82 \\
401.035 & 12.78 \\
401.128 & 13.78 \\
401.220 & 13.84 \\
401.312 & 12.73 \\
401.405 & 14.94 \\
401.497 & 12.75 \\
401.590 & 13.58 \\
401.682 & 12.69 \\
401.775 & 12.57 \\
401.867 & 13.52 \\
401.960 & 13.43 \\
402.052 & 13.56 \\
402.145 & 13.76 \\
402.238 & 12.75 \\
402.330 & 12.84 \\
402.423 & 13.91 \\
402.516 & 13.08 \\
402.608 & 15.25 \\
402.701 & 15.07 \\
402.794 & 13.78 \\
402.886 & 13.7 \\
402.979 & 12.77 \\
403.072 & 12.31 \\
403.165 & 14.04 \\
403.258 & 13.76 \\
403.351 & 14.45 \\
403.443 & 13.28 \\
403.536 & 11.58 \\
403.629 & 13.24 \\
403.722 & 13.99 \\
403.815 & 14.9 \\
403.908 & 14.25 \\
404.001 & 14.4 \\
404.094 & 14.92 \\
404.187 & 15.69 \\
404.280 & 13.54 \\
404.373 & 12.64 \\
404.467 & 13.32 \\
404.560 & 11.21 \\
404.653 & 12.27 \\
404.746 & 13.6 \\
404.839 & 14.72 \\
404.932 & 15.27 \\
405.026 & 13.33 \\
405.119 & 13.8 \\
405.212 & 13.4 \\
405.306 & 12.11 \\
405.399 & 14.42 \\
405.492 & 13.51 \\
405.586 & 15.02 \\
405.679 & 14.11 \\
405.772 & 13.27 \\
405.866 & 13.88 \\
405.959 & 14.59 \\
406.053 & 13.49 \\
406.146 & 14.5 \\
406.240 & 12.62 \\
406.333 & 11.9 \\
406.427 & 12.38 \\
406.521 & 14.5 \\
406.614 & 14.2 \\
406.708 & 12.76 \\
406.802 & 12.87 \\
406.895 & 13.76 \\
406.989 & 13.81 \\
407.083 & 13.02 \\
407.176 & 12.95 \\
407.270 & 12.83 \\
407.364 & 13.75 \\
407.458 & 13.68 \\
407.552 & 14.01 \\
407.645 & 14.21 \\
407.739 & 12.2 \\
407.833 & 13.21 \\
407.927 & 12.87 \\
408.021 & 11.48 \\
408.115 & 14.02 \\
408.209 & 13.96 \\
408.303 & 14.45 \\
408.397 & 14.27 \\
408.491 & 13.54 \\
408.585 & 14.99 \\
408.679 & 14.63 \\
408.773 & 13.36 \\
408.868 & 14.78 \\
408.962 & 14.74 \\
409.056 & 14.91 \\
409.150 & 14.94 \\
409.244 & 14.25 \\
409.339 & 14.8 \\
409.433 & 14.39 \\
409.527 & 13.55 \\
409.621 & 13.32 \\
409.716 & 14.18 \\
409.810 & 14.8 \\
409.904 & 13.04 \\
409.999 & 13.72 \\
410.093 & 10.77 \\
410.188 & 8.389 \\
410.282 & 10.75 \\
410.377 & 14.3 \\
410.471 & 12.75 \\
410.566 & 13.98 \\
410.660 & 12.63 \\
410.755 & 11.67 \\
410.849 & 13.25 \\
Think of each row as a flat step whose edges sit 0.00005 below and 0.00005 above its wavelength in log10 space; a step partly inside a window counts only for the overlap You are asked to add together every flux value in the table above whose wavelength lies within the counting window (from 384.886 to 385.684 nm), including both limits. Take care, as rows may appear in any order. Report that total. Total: 117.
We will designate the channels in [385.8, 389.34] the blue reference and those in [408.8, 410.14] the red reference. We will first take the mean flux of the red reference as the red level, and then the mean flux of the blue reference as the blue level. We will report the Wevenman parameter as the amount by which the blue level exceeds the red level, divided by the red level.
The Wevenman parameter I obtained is -0.15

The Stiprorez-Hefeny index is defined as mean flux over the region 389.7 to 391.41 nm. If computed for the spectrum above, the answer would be 12.4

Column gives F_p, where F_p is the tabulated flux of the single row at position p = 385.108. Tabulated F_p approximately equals 15.16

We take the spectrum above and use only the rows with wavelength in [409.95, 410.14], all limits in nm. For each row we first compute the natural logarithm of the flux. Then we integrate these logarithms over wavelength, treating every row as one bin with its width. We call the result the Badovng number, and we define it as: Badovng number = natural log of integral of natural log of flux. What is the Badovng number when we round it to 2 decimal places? -0.75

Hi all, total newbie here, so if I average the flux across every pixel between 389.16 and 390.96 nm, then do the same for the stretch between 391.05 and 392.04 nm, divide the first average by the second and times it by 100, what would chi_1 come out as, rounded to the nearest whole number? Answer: 95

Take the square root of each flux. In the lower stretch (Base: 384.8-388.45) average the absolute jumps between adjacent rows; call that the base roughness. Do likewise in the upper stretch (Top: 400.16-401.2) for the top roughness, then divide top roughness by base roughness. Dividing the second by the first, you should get 0.61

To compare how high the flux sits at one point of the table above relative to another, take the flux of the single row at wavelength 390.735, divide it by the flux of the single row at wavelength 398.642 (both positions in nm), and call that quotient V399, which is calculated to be 1.03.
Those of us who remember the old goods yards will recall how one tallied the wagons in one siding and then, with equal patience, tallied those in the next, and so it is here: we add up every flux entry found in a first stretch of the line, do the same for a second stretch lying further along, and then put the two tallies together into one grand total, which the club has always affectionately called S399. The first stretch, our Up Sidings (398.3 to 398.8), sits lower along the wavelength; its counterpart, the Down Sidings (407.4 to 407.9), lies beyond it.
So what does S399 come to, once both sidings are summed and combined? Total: 132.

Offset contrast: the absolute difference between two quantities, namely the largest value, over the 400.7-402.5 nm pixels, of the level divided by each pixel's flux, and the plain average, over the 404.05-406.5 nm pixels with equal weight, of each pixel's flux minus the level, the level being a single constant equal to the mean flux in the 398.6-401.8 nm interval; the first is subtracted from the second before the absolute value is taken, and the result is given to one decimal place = 1.1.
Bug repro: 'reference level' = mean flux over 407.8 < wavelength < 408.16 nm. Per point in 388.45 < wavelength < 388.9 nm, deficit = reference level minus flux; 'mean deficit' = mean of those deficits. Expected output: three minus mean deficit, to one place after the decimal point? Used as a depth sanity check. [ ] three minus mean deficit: 0.3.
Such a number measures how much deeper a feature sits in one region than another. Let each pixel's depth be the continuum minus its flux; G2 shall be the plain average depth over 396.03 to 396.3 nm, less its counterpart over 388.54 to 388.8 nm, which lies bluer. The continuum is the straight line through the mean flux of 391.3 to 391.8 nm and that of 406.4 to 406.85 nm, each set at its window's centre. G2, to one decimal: 0.0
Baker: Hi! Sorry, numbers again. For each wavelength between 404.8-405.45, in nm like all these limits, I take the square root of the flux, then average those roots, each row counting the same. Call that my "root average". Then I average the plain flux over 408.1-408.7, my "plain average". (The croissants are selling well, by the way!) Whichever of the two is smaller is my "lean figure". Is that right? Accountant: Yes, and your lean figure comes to 3.72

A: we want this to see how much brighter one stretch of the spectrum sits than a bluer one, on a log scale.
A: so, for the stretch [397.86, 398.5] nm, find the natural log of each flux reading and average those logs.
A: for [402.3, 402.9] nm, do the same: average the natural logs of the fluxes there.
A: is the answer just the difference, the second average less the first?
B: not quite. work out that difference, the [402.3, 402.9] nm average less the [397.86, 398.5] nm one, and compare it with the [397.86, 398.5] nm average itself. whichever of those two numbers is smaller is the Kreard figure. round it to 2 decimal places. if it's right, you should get 0.03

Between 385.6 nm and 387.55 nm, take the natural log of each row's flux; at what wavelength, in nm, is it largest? 385.818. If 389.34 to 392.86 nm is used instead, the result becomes 391.275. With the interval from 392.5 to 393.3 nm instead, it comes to 392.720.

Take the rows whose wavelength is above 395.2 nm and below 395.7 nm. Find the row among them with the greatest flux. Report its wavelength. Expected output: 395.442 nm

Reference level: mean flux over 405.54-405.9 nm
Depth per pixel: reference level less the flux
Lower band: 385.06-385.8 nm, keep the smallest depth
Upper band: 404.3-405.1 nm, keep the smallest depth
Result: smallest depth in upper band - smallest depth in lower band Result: -0.1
